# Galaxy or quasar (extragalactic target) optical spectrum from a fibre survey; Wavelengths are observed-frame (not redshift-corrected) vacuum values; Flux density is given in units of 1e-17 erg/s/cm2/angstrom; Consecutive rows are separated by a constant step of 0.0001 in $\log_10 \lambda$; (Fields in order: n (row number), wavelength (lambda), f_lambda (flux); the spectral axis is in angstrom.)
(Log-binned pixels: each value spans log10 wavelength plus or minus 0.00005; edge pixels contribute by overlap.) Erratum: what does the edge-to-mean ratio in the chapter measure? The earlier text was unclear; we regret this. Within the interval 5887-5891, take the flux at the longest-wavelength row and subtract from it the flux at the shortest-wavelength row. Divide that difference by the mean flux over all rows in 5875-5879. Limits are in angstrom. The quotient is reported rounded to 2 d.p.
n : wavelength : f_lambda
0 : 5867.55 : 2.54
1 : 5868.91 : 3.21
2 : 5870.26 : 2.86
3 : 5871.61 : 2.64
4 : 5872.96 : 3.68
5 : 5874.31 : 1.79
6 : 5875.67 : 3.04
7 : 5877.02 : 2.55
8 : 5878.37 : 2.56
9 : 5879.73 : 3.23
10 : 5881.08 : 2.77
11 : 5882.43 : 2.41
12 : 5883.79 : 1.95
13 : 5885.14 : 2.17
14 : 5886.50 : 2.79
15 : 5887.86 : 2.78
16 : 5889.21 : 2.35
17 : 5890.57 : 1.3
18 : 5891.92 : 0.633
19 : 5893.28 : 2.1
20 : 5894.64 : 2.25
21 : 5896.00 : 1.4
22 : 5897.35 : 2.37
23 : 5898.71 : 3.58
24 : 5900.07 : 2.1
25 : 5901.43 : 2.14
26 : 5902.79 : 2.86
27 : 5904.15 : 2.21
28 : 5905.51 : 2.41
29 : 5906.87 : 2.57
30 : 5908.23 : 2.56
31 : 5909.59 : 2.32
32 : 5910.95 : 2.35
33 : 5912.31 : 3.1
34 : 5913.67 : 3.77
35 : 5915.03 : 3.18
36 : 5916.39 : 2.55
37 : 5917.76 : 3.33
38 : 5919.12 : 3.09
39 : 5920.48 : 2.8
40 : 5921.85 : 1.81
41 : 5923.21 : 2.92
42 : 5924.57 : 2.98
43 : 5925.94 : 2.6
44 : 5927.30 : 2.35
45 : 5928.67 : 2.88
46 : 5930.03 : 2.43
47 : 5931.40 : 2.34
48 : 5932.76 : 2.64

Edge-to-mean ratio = -0.54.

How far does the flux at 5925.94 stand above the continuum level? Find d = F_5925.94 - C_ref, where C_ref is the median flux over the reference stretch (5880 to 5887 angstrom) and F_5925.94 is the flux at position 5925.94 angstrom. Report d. 0.19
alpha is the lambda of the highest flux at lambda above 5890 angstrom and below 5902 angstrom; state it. 5898.71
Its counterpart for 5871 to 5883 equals 5872.96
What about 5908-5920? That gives 5913.67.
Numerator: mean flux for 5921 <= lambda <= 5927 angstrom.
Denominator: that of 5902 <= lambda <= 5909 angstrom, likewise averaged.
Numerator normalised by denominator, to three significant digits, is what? 1.02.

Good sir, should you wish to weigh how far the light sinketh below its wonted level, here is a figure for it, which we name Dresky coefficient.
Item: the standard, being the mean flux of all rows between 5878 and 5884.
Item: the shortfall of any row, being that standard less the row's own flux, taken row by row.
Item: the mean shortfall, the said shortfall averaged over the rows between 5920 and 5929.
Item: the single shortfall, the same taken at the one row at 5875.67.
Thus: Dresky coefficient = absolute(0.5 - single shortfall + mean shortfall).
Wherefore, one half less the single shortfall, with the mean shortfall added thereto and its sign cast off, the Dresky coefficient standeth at 0.9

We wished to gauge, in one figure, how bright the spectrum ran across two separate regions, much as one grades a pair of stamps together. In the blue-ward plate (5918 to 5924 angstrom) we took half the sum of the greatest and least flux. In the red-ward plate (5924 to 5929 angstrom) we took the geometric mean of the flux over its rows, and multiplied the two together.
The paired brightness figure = 6.59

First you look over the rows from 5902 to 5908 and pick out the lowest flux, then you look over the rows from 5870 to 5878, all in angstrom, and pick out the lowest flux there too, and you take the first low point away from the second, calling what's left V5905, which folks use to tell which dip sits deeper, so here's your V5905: -0.42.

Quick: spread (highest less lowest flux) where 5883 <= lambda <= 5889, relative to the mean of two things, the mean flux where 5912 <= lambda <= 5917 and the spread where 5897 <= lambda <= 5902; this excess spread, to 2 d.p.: -1.48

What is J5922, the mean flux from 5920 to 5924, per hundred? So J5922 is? 0.0251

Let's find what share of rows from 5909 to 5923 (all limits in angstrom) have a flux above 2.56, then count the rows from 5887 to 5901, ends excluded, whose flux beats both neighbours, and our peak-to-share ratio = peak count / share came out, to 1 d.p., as 3.3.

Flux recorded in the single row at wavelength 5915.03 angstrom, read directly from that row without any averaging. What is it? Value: 3.18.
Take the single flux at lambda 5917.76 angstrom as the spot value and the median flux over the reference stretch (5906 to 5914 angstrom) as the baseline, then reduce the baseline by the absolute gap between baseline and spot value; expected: 1.8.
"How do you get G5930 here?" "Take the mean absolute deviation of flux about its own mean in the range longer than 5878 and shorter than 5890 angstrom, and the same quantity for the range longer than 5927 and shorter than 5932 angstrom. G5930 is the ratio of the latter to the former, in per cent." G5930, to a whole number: 63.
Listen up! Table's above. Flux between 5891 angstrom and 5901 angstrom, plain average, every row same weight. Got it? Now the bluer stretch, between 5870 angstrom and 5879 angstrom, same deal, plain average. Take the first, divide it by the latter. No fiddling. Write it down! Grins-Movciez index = 0.75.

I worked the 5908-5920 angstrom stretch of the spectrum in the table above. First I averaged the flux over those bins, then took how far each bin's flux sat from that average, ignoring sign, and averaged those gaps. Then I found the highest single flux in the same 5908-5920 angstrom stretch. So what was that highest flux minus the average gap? 3.4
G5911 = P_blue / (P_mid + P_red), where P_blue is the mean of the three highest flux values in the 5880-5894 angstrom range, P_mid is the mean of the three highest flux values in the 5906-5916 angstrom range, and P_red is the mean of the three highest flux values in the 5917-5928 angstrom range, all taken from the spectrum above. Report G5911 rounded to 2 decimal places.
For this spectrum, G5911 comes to 0.43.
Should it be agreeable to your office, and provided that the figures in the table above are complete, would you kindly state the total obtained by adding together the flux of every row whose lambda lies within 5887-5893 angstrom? 7.1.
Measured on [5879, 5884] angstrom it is 10.4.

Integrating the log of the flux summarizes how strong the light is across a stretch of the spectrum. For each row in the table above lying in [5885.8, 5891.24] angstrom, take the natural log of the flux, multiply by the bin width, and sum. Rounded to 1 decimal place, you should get 4.3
